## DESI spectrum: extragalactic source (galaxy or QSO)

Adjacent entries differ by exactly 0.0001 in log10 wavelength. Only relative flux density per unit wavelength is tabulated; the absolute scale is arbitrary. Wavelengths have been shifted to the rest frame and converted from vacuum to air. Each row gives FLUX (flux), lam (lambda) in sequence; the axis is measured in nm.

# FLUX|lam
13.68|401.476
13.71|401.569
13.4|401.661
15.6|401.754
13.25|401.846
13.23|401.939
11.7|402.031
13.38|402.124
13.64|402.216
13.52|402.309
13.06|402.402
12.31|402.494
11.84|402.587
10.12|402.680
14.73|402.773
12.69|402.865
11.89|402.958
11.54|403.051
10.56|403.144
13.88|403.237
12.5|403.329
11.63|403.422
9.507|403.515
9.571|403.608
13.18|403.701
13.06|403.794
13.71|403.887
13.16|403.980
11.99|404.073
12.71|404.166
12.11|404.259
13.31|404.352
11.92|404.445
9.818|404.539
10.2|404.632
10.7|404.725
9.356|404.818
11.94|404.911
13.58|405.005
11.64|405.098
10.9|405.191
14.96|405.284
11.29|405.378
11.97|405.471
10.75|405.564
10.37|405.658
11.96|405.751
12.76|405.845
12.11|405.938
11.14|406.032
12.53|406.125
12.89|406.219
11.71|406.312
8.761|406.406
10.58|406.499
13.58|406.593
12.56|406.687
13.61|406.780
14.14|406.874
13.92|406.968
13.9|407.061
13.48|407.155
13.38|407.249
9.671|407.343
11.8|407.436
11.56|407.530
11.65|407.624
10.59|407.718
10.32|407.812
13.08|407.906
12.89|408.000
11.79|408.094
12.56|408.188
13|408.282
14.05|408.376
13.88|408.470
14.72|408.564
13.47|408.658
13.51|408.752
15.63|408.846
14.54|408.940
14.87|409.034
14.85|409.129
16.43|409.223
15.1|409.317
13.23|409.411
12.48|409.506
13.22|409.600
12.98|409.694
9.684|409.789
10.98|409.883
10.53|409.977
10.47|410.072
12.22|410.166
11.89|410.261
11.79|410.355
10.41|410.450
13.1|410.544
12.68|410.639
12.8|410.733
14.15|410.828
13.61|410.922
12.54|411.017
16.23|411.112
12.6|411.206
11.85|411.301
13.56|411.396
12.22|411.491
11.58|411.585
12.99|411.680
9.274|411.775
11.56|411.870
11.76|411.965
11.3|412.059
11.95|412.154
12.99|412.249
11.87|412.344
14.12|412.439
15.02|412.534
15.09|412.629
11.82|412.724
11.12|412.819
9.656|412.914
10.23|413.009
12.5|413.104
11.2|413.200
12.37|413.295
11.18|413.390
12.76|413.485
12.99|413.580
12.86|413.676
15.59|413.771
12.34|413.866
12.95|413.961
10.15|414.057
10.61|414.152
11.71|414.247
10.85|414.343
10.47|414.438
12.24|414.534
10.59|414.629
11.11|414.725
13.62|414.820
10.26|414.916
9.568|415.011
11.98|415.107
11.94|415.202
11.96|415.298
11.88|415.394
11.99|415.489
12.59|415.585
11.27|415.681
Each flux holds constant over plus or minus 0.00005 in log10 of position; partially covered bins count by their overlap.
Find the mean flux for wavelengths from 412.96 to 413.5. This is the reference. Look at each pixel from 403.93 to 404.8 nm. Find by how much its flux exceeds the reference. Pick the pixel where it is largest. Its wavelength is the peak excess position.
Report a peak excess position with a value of 404.352 nm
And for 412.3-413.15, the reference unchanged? 412.629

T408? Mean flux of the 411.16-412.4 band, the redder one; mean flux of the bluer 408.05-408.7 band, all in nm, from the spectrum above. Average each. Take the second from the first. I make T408 -1.4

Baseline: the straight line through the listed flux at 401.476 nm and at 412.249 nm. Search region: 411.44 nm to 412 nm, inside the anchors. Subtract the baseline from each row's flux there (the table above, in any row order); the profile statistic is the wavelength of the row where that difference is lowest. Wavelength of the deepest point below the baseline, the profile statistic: 411.775 nm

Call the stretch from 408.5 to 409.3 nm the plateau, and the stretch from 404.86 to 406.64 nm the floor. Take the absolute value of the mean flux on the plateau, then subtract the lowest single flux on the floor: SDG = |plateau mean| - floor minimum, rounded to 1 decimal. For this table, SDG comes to 6.0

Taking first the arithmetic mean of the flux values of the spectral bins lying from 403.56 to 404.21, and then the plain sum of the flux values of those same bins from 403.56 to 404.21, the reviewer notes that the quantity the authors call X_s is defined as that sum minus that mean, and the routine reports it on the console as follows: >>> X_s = 74.9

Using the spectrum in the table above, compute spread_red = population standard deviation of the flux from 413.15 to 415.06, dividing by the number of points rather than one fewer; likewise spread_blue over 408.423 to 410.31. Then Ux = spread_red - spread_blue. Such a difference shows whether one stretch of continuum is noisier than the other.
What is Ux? -0.39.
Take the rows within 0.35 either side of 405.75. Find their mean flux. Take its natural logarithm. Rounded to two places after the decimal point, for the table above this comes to 2.45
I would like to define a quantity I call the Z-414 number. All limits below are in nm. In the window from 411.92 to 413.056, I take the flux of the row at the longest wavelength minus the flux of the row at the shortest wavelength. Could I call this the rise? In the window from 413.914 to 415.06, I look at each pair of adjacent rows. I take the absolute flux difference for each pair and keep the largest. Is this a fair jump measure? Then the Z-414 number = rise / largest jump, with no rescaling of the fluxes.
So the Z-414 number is -0.5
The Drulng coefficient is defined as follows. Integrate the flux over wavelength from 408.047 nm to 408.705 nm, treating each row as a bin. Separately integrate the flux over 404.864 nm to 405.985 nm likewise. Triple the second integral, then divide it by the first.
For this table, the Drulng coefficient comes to 4.6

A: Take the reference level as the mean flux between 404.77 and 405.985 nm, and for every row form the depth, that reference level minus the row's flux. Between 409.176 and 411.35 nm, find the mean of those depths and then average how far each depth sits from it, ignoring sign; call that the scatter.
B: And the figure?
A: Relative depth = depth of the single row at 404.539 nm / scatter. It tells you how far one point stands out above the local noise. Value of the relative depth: 1.6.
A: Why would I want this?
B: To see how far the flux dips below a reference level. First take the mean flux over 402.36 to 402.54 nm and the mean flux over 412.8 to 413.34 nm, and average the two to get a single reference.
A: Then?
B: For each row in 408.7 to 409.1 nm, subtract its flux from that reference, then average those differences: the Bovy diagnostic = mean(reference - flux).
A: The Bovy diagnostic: -2.7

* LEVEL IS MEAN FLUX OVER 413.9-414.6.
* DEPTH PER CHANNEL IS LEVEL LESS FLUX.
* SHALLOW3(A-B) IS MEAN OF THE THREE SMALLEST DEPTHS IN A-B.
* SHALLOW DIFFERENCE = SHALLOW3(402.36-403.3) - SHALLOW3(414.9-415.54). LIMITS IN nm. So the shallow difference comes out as -2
